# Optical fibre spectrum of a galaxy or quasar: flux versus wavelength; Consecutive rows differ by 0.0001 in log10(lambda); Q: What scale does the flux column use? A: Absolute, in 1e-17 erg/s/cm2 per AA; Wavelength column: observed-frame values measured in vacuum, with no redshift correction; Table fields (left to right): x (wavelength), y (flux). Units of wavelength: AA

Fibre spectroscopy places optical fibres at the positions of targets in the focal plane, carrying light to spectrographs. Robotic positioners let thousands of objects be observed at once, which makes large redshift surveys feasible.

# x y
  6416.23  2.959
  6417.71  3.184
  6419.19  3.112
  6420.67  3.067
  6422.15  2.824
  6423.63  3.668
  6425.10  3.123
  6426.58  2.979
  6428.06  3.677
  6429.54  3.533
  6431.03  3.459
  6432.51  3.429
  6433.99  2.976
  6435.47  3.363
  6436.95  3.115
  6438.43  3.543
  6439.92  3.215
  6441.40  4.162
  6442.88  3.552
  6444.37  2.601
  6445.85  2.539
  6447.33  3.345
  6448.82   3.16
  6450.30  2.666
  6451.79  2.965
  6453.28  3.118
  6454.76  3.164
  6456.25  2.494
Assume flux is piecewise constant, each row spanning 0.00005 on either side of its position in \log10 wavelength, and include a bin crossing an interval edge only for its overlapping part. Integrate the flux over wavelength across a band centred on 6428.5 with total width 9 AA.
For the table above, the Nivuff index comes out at 30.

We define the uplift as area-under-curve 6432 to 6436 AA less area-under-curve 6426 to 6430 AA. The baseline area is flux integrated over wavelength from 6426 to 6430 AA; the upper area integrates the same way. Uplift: -0.6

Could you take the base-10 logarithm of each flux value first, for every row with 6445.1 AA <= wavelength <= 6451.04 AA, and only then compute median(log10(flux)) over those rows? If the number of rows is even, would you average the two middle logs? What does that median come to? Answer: 0.46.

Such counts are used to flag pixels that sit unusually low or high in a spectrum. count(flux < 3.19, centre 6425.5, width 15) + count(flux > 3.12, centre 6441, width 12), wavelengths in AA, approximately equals 10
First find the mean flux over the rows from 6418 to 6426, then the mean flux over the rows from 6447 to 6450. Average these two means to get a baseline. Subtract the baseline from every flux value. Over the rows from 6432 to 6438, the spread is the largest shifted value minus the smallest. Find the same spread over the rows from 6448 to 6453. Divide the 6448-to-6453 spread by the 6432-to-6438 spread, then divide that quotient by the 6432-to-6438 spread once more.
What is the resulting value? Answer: 2.4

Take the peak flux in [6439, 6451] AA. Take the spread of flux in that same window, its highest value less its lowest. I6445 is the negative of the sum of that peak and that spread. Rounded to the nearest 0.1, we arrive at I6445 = -5.8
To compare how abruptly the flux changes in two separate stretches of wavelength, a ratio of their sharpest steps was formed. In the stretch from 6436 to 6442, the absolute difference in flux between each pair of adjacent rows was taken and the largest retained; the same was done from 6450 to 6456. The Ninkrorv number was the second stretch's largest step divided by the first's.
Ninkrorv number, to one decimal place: 0.3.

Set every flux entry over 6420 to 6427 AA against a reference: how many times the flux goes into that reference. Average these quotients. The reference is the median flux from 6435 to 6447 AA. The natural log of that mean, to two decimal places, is 0.06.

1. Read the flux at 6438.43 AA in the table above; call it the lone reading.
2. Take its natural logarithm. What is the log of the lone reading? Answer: 1.26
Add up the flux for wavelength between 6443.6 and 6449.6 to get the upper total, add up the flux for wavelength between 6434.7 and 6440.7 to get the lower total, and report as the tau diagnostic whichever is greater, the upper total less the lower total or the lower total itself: 13.2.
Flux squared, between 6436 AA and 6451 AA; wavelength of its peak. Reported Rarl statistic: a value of 6441.40 AA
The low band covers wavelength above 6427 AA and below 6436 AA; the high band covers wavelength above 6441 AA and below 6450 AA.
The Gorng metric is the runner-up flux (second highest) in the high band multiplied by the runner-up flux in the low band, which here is 12.5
